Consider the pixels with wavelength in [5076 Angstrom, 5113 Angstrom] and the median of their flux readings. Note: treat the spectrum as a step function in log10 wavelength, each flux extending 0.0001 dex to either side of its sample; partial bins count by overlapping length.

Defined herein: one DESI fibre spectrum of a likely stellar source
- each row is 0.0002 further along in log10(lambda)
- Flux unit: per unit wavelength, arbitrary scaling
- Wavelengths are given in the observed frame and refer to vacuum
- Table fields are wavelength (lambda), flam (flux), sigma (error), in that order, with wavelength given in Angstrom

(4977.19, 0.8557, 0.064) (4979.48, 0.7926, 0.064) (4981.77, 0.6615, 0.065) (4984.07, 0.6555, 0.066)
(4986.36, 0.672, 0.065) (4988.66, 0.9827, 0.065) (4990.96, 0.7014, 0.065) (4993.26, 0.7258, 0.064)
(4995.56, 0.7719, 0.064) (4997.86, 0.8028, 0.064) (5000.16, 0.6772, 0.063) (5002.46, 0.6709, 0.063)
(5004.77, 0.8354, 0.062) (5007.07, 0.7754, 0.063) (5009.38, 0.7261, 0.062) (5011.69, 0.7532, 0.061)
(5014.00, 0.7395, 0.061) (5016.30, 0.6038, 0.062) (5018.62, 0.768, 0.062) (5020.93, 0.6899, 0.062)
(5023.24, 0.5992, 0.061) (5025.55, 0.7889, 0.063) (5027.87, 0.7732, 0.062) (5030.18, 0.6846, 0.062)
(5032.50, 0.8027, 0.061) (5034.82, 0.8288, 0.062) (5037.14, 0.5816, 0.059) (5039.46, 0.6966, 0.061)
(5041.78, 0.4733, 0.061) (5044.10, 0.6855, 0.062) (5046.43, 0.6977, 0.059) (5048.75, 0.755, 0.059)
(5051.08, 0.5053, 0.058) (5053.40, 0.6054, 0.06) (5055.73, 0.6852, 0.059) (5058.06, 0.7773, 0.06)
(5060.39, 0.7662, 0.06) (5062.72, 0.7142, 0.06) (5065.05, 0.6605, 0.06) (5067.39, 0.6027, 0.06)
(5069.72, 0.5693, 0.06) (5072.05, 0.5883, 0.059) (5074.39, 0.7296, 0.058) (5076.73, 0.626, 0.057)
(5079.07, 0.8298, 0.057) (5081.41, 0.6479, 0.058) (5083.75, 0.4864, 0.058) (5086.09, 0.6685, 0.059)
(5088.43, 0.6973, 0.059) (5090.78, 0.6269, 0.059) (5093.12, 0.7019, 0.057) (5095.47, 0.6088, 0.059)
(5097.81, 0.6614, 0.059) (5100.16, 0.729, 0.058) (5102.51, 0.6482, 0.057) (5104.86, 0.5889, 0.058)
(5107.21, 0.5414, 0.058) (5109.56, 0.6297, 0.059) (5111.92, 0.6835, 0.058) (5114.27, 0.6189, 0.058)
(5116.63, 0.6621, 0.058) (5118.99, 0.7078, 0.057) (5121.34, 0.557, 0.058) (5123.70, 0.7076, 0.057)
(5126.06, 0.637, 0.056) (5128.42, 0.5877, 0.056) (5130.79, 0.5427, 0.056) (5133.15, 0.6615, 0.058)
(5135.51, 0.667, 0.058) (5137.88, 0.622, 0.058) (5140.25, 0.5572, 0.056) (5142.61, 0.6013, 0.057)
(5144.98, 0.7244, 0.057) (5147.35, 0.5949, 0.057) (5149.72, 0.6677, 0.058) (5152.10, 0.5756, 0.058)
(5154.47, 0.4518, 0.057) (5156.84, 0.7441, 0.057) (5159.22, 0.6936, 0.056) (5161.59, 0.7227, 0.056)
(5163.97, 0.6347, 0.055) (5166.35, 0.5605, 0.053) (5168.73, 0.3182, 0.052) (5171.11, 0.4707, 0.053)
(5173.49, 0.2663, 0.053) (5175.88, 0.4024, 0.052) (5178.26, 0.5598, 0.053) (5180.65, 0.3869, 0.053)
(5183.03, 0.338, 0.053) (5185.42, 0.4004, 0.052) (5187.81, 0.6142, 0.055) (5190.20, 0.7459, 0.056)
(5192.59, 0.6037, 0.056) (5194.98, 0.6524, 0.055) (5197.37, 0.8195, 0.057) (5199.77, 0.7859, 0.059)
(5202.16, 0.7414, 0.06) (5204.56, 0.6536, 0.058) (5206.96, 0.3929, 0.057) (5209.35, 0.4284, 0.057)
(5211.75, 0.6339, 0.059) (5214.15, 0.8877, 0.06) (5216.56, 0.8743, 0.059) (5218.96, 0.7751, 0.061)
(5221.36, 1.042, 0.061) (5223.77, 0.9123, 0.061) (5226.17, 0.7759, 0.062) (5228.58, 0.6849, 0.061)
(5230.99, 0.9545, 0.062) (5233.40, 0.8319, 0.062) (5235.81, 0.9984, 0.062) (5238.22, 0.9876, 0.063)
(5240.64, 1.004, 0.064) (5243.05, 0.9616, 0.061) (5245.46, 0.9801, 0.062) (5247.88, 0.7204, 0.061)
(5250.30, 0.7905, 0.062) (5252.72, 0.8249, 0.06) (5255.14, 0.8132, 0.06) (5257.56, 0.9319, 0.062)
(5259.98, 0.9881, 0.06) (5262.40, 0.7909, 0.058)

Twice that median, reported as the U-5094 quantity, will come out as 1.30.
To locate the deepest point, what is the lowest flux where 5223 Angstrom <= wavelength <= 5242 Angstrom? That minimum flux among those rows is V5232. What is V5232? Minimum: 0.6849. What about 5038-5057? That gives 0.4733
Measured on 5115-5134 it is 0.5427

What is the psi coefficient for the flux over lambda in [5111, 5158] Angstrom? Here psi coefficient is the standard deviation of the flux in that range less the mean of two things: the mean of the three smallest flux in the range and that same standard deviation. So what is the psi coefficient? -0.223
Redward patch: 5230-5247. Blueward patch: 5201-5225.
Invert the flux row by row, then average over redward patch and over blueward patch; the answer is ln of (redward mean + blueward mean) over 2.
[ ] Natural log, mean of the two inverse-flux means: 0.24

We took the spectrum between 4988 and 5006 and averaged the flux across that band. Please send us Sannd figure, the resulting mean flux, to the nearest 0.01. 0.77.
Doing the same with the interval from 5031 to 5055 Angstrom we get 0.66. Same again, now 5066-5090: 0.64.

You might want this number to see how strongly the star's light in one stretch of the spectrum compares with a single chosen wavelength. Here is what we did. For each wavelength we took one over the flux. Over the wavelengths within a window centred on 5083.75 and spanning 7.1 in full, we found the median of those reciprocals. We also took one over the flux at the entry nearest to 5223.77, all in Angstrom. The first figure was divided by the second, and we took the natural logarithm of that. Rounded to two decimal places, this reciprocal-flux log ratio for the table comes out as 0.34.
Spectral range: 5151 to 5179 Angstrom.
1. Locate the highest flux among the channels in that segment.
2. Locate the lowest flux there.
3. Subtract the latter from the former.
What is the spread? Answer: 0.48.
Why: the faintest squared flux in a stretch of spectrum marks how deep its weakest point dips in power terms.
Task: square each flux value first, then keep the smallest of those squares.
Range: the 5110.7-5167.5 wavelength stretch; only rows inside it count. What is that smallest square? 0.204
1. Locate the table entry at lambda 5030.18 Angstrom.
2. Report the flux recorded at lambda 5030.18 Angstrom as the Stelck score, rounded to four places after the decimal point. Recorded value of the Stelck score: 0.6846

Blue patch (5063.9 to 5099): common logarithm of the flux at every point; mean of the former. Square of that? 0.037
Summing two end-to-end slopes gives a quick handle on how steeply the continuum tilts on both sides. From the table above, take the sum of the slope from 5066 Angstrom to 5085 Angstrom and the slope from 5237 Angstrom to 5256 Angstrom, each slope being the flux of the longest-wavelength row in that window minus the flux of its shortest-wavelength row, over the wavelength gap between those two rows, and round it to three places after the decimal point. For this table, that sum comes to -0.017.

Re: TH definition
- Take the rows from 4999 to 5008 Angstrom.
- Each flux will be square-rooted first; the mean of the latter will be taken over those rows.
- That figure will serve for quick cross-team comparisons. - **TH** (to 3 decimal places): 0.859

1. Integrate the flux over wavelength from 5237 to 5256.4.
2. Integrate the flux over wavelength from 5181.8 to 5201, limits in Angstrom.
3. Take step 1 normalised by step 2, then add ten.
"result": 11.4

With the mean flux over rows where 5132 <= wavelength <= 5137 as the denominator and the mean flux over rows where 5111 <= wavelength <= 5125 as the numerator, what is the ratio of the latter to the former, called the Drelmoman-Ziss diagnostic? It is 0.99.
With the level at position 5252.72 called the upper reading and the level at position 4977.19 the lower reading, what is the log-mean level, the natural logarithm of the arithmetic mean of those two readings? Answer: -0.17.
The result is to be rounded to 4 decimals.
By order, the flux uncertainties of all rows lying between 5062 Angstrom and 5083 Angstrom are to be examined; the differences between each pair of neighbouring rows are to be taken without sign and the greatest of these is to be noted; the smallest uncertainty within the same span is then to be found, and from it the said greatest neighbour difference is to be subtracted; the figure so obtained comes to 0.0560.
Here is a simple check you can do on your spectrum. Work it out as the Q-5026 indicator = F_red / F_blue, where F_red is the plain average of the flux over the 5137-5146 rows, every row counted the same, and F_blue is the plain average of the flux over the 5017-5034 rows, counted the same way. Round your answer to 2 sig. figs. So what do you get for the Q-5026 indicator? 0.86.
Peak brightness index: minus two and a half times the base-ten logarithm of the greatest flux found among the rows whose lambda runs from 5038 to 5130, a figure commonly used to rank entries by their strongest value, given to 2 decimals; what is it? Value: 0.20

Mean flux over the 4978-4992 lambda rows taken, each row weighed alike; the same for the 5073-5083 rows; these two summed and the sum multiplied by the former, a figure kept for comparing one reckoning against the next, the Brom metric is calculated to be 1.08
